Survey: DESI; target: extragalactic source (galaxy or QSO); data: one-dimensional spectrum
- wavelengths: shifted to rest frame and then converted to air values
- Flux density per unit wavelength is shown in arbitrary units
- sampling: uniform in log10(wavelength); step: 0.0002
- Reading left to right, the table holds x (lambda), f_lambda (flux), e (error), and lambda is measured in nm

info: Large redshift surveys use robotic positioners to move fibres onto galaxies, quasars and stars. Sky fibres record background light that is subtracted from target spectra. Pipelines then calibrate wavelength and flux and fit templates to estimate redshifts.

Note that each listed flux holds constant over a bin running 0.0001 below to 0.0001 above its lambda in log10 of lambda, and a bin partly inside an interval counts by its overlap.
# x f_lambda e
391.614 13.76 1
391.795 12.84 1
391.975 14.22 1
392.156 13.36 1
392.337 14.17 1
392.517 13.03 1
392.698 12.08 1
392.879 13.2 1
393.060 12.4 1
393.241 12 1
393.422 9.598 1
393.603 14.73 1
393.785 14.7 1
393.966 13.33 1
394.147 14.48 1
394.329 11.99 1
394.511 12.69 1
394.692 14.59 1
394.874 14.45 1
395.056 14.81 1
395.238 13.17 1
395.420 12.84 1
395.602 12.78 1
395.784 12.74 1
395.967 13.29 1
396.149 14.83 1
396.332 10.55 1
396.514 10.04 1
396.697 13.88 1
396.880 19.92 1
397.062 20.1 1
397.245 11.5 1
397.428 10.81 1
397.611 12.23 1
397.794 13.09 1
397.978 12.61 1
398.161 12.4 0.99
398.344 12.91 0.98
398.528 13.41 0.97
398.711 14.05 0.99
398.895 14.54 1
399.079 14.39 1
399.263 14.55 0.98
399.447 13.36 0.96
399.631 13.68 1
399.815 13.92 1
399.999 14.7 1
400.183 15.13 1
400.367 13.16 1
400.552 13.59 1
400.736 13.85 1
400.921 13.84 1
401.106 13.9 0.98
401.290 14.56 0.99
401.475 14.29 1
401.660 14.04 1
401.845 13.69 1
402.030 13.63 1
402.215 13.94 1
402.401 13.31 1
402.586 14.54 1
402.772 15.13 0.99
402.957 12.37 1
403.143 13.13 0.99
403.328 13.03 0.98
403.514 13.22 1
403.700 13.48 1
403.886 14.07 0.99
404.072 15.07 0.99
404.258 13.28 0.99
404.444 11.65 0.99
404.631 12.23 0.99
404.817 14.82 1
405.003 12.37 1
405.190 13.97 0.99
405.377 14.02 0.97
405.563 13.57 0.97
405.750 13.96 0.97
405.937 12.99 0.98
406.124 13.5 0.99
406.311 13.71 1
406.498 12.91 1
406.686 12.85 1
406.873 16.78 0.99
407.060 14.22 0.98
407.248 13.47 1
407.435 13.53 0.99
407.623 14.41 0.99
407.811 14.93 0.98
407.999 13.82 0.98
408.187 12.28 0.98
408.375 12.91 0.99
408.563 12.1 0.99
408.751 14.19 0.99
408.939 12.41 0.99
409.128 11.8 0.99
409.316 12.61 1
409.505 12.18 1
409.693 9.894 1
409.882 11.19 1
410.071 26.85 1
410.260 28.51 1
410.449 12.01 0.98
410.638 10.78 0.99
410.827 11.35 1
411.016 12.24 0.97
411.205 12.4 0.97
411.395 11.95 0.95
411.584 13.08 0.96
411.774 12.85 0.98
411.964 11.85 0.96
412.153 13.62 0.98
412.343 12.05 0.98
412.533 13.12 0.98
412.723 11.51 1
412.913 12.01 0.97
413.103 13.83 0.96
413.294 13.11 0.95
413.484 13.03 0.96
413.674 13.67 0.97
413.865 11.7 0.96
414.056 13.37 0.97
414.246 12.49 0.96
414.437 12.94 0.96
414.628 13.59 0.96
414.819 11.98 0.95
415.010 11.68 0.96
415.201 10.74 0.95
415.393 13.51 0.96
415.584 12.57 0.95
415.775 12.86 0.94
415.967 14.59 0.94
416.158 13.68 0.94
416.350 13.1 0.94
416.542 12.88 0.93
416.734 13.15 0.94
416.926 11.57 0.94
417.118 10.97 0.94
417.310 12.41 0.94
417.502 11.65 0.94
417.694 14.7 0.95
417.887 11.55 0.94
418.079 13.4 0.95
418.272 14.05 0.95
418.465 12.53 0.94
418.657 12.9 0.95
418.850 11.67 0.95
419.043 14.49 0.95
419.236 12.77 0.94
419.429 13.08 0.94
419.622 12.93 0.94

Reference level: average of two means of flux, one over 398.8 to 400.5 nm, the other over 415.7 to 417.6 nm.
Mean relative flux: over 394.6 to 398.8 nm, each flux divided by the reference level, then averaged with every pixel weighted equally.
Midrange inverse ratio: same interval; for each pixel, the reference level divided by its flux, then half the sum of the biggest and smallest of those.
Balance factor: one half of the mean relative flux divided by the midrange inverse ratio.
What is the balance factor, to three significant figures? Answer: 0.503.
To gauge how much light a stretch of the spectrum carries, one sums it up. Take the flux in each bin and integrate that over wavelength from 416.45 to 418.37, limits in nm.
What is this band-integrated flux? 24.3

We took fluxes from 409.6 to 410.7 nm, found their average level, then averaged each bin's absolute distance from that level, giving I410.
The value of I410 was 7.4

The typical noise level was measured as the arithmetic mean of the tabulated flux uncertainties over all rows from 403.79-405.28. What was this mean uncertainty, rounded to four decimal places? 0.9925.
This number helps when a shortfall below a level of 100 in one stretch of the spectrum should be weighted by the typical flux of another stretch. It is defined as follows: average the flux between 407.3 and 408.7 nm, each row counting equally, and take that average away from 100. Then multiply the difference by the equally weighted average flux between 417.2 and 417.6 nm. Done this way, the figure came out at 1041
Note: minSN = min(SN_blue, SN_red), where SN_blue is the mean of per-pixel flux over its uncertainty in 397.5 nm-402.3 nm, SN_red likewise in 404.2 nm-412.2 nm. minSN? 13.8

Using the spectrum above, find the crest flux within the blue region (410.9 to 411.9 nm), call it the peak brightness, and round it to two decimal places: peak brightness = 13.08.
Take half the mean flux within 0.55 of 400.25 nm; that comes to 7.0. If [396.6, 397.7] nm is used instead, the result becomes 7.4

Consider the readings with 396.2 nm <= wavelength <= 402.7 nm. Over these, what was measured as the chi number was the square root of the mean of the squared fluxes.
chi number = 13.9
